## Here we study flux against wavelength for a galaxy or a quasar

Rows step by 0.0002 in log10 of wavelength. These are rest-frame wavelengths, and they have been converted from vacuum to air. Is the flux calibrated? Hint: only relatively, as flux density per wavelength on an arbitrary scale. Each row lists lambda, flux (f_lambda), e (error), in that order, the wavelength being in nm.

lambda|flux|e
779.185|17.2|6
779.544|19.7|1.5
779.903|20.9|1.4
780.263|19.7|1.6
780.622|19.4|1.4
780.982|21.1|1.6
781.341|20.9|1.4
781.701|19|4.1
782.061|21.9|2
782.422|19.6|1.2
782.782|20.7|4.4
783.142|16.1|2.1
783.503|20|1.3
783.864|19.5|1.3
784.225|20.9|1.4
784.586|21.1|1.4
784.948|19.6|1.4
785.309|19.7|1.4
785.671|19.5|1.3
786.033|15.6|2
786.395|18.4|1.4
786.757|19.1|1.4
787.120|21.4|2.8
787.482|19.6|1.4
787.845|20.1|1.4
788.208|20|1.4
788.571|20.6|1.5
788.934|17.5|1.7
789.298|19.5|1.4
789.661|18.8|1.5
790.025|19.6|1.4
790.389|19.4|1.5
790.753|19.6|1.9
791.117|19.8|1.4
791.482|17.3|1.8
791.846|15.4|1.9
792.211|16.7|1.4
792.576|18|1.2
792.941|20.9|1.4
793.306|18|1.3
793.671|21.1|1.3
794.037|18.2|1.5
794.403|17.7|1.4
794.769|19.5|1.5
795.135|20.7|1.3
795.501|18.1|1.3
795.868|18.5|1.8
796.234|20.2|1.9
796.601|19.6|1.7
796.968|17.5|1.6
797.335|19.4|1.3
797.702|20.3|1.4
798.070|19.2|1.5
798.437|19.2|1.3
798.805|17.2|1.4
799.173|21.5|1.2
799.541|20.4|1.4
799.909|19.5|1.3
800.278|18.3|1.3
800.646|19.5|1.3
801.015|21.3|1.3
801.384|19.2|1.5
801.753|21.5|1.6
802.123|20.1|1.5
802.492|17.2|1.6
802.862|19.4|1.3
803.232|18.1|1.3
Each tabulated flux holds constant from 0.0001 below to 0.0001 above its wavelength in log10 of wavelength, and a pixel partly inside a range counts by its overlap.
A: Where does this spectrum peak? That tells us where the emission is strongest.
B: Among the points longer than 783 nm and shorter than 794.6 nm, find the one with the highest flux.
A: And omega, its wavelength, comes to 787.120 nm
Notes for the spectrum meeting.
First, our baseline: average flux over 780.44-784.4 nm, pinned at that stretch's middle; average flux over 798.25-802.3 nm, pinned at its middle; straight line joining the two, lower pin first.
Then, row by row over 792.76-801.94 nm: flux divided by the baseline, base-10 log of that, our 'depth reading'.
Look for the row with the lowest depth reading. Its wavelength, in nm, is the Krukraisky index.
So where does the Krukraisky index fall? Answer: 798.805 nm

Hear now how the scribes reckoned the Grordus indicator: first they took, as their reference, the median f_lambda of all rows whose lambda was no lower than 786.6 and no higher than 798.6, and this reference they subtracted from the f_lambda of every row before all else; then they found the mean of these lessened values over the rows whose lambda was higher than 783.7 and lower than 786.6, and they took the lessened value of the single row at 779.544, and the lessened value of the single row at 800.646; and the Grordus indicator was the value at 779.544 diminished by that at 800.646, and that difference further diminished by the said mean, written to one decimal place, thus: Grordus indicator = 0.3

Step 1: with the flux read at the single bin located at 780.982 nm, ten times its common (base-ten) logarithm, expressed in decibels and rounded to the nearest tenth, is 13.2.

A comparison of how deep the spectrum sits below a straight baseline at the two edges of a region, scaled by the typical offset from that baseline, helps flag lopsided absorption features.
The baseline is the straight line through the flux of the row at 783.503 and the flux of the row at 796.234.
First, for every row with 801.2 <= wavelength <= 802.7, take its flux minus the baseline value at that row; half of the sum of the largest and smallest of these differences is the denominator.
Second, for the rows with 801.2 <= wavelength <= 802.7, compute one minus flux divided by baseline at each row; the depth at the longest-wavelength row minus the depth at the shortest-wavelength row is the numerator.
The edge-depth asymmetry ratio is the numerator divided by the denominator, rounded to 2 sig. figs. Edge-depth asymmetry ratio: -0.11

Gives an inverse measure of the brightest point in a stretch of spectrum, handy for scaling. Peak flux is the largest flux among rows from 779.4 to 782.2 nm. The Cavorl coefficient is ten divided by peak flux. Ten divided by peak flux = 0.457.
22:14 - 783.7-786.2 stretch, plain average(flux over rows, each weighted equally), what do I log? 19.4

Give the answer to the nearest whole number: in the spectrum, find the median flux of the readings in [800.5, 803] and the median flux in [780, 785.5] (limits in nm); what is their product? 384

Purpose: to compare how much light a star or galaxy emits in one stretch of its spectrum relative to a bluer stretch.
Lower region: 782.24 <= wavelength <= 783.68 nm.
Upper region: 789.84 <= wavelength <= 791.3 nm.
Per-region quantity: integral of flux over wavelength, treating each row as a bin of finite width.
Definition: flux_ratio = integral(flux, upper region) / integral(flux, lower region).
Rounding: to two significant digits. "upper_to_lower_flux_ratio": 1.0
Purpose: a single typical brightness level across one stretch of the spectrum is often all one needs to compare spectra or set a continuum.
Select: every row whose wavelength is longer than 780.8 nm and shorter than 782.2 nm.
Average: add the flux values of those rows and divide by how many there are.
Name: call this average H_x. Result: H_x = 20.7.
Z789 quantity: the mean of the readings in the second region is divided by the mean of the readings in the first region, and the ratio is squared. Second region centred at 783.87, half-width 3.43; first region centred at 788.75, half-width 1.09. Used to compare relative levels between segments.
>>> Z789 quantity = 1.025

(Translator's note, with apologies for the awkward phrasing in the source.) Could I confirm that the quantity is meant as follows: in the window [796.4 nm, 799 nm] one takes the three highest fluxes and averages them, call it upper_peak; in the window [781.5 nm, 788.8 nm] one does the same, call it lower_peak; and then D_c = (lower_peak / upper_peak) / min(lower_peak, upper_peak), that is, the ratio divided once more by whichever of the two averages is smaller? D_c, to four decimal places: 0.0549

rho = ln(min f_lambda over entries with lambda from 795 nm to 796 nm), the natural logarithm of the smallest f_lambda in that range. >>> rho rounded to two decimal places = 2.90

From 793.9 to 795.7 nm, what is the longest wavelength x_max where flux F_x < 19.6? 795.501 nm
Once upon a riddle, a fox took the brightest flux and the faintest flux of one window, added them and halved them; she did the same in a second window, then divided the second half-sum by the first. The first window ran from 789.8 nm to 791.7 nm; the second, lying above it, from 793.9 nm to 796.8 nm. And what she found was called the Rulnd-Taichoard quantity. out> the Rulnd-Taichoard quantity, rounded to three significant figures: 1.04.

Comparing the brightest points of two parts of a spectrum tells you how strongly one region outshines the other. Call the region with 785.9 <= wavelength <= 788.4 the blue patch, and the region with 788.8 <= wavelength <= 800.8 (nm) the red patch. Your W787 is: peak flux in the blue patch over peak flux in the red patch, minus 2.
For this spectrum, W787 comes -1.005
